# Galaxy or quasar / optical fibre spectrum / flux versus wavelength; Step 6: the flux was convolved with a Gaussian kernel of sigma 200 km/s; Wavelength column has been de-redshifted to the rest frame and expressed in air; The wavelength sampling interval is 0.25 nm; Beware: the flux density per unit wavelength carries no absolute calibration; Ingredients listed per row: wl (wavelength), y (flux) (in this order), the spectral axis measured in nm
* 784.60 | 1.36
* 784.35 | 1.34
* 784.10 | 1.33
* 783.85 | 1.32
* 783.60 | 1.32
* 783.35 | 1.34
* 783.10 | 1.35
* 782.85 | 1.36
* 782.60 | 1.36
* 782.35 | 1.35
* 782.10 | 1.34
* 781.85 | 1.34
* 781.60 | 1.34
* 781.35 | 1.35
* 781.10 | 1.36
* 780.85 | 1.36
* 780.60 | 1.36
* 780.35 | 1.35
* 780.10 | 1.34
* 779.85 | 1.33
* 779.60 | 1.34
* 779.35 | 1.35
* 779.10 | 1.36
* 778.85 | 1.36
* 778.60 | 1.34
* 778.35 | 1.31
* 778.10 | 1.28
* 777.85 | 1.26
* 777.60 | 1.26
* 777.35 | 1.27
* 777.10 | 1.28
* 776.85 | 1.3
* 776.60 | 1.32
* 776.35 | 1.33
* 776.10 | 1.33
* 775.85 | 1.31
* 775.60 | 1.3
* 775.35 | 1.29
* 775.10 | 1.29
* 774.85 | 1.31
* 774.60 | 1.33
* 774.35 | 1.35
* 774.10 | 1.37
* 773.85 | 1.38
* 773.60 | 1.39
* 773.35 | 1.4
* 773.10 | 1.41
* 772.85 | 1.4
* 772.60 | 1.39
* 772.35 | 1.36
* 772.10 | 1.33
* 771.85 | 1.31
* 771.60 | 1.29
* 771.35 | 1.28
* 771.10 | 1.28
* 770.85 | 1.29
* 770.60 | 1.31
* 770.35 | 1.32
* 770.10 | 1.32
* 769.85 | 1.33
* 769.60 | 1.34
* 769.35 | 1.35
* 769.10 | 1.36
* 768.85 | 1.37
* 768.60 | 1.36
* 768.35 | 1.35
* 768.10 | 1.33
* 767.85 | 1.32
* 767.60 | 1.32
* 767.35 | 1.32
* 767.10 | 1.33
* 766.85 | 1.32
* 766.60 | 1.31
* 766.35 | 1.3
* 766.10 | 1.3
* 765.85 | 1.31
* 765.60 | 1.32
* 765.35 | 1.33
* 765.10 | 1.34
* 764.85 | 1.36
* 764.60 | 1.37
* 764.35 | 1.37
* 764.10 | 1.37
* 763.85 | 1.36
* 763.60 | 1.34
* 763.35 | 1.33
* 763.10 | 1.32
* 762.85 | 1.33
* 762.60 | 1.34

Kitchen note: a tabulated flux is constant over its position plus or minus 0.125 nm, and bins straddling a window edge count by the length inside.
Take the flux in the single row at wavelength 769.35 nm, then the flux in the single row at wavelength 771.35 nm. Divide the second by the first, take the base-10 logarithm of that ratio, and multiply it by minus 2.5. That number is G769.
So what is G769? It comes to 0.058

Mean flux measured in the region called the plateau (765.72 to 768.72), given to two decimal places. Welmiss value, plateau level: 1.32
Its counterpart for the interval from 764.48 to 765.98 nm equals 1.34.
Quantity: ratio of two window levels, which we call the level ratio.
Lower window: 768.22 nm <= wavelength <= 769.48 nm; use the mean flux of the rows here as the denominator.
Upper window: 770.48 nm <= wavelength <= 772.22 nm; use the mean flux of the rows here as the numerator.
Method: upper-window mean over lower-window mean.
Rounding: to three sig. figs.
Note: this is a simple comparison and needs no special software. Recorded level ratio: 0.956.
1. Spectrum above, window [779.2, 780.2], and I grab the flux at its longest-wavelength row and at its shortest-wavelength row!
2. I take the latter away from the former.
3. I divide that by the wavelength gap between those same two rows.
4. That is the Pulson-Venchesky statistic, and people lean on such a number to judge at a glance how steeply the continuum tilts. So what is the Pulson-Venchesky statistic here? -0.01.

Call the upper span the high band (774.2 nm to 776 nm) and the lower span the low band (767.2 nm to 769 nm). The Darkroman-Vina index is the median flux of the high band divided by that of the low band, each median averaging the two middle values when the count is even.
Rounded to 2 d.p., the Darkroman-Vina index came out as 0.98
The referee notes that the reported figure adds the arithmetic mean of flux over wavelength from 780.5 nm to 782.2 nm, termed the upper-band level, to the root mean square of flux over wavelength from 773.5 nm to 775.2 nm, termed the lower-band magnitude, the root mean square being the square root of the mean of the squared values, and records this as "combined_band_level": 2.70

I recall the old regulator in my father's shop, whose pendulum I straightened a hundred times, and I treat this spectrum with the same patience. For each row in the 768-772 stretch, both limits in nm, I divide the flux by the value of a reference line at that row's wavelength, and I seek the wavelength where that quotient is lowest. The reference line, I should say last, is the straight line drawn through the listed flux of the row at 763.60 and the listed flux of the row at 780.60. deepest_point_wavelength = 771.35 nm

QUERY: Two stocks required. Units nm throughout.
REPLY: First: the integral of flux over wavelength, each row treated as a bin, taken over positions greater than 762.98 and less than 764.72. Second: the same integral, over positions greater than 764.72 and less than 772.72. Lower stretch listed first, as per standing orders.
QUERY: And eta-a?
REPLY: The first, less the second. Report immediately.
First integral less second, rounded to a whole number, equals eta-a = -8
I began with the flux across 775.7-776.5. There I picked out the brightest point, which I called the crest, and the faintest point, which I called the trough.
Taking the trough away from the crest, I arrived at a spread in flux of 0.020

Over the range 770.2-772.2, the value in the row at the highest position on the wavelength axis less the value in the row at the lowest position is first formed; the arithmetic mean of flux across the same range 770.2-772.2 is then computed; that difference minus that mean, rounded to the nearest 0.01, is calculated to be -1.29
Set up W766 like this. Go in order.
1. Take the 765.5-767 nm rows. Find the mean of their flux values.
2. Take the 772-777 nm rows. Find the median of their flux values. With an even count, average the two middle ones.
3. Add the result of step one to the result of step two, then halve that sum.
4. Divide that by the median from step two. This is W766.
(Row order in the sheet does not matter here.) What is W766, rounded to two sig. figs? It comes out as 0.99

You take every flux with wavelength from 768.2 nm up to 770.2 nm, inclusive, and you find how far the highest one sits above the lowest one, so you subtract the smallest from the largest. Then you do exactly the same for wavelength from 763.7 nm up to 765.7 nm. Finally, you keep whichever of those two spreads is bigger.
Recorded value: 0.050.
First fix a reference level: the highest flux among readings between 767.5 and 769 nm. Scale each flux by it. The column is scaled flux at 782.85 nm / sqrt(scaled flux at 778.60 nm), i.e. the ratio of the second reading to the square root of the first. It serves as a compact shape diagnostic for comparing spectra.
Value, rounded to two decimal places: 1.00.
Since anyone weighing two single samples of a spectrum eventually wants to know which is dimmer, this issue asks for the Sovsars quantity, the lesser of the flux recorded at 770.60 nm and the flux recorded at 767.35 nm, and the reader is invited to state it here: 1.31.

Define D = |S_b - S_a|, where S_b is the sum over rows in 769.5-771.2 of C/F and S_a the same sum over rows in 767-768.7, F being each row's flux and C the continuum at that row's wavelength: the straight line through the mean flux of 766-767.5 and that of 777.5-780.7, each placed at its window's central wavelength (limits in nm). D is 0.12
